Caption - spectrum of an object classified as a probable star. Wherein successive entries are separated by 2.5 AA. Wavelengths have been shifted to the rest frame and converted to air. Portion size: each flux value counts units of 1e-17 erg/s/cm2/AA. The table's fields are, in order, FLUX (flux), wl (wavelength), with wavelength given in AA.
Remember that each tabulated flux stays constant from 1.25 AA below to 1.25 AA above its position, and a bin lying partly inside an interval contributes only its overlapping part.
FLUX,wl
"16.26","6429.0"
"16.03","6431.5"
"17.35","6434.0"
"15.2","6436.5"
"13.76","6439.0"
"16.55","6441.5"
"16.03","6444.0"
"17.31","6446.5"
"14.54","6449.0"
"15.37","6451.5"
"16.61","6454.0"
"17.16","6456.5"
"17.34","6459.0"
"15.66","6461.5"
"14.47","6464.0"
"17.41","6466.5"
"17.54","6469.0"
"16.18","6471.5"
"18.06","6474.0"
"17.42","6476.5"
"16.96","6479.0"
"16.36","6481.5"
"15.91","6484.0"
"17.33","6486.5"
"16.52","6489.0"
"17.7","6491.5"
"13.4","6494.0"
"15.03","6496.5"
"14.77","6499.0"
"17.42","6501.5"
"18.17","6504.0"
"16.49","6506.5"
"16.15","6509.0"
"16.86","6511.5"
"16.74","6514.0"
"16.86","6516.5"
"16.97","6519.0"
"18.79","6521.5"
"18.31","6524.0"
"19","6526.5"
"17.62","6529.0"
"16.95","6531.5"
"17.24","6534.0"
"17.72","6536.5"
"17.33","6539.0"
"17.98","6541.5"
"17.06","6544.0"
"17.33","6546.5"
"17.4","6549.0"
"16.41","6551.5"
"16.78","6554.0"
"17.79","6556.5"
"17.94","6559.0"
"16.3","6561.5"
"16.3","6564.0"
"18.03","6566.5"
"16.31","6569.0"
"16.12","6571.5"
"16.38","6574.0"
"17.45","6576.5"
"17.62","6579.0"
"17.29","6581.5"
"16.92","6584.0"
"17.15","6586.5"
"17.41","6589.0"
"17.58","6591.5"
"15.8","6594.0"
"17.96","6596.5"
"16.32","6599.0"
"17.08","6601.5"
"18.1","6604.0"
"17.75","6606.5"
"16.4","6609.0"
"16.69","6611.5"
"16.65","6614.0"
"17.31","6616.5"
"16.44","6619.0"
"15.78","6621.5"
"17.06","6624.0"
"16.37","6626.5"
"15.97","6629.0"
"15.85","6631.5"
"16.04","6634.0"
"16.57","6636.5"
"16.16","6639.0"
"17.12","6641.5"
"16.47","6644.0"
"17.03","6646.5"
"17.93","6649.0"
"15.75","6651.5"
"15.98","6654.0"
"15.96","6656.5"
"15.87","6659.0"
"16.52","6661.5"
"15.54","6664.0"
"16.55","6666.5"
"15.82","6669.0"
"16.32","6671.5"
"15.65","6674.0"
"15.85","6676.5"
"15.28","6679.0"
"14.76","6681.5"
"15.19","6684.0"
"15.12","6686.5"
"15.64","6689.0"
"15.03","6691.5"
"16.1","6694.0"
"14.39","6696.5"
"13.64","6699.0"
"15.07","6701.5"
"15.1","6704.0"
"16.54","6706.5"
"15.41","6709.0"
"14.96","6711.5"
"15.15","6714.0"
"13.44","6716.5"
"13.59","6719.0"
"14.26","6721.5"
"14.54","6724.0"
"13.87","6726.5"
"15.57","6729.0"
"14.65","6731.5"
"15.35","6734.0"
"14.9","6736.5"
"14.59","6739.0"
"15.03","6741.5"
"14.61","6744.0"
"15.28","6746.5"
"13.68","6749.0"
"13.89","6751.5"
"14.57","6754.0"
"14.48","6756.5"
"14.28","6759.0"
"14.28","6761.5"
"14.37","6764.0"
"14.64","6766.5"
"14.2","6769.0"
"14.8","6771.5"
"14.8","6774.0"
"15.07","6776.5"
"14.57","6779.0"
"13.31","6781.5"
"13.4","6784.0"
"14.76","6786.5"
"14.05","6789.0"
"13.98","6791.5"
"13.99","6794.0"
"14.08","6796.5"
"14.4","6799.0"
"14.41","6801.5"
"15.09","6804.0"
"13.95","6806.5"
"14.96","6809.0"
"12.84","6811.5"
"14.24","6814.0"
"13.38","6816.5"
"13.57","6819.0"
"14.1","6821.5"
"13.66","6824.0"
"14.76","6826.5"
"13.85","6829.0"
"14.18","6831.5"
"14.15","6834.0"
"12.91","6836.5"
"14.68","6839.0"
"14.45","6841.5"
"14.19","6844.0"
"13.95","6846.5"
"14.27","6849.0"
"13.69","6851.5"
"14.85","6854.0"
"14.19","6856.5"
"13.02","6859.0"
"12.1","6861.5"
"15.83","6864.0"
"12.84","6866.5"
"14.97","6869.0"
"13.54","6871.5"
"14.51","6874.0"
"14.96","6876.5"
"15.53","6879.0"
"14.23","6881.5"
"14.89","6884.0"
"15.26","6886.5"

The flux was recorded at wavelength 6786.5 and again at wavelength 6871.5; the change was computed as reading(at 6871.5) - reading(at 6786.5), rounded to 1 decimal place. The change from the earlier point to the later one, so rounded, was -1.2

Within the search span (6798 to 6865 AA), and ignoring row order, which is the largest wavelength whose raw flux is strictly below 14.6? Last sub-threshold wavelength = 6861.5 AA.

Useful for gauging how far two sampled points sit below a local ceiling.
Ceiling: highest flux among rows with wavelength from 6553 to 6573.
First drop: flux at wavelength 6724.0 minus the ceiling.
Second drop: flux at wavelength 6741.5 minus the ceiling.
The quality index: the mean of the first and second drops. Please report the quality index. -3.2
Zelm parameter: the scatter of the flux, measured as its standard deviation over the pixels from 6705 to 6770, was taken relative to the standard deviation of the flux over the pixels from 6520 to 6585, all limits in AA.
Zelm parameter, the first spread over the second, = 0.90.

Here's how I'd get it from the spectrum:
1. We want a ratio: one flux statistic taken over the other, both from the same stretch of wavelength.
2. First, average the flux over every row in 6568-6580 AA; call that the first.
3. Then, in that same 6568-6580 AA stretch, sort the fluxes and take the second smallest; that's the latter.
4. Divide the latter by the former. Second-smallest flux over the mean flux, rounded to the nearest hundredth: 0.97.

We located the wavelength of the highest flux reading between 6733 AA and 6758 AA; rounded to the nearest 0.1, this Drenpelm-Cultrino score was 6734.0 AA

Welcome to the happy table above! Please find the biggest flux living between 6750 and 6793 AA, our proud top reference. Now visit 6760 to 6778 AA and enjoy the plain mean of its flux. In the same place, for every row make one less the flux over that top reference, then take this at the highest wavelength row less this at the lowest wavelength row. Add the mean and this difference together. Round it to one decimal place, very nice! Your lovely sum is 14.5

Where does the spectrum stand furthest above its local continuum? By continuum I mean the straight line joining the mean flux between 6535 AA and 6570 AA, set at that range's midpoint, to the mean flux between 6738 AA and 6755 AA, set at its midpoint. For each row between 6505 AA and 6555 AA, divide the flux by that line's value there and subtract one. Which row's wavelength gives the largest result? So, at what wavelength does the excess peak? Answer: 6526.5 AA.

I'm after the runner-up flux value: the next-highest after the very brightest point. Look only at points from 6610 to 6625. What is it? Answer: 17.06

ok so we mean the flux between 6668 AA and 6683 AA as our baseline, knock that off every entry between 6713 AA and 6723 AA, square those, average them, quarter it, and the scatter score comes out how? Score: 0.68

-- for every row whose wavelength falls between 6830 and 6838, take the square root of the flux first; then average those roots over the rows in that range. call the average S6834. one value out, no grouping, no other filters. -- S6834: 3.71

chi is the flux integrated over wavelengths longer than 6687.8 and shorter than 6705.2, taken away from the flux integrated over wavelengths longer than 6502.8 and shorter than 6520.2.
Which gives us 33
